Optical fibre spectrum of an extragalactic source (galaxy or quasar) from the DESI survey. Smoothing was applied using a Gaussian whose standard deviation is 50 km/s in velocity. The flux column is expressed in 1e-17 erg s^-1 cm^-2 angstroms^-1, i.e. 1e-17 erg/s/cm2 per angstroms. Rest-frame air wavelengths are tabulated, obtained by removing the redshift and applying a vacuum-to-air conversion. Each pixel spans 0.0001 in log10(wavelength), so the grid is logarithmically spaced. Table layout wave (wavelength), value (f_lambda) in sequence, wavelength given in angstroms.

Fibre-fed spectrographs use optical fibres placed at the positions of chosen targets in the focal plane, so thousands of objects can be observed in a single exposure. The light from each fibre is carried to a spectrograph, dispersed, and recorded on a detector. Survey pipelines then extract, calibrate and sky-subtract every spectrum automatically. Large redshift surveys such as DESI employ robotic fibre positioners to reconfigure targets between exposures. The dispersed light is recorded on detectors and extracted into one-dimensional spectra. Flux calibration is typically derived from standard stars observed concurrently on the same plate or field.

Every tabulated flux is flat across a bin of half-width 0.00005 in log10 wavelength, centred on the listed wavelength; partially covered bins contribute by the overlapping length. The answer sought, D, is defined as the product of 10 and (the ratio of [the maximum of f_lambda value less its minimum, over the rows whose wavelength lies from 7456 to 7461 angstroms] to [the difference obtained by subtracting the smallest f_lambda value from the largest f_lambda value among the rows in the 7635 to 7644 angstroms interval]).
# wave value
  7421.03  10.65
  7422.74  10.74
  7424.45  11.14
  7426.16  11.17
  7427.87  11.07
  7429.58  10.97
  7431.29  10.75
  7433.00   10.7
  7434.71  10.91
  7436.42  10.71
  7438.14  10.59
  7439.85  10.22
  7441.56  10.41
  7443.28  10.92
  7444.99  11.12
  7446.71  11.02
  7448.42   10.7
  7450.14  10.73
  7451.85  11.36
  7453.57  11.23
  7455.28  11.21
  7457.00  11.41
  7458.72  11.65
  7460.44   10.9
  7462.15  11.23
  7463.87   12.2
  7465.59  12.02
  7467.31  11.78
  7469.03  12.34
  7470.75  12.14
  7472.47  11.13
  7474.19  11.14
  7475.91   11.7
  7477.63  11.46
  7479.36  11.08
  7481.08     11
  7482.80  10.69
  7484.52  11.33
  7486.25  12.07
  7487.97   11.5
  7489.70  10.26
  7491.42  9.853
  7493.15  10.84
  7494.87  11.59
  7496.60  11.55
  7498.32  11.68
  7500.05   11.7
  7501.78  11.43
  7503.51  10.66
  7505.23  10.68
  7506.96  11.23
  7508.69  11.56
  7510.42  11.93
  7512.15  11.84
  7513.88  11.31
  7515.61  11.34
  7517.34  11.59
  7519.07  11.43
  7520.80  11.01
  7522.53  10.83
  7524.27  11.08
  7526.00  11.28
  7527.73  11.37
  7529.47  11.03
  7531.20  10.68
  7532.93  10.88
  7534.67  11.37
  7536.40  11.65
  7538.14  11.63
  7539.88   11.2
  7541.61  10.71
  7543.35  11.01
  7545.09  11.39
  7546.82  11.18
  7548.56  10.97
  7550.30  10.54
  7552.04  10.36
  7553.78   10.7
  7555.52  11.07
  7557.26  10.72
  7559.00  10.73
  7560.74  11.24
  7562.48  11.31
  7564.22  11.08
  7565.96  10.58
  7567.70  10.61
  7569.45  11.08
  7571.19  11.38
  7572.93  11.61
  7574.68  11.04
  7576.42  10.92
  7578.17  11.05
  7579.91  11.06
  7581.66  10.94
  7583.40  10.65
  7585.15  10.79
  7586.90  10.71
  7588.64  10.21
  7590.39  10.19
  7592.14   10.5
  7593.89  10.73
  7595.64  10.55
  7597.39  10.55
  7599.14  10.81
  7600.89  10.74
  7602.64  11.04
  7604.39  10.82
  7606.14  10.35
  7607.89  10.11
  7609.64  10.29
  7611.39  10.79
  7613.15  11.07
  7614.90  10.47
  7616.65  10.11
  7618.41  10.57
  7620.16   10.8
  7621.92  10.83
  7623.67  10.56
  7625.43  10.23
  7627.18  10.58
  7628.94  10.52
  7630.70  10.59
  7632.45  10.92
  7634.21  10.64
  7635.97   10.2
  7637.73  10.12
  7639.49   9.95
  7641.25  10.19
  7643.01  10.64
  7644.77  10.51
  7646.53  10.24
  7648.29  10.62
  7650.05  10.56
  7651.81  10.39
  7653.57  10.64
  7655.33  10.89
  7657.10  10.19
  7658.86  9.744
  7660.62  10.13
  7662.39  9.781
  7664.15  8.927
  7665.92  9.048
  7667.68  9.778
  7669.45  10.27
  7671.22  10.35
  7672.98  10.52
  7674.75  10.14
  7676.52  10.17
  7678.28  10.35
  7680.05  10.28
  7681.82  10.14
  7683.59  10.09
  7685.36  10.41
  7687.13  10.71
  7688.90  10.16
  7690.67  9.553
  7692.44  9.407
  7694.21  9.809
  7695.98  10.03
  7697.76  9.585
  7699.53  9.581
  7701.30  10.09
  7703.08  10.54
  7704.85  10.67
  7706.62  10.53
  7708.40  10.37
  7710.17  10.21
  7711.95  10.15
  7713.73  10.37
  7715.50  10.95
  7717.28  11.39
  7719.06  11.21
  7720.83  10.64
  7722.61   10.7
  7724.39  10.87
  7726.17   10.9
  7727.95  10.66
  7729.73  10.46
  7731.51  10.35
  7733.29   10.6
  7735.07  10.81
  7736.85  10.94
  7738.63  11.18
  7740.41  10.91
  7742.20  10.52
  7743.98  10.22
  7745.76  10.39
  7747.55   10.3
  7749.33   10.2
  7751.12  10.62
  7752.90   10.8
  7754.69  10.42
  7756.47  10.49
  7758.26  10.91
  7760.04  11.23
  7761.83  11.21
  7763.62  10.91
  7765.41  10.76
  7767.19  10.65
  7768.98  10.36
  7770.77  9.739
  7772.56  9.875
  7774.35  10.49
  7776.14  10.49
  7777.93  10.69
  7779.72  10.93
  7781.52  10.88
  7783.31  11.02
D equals 11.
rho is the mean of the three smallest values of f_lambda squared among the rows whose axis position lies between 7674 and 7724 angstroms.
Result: 91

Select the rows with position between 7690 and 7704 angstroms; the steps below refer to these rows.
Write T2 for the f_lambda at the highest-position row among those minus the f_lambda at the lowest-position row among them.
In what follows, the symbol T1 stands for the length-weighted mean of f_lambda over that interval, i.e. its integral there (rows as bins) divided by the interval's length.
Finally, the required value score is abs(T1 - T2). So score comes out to 8.8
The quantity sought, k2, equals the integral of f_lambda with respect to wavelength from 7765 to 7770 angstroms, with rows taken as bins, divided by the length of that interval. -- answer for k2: 10.57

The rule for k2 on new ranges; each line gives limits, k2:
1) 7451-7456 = 11.27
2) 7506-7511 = 11.53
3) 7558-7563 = 11.07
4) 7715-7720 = 11.20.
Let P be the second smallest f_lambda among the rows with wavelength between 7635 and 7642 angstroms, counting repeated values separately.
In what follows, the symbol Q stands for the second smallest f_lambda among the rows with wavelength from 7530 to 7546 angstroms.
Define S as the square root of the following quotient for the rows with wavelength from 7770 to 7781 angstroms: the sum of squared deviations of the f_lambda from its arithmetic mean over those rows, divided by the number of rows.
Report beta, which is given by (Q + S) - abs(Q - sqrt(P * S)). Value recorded 2.50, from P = 10.12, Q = 10.71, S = 0.43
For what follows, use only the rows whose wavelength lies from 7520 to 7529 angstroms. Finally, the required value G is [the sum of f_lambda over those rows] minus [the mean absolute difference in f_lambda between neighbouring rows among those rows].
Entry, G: 55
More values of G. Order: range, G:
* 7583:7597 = 84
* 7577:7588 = 65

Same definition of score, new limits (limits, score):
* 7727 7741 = 10.5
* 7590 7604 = 9.8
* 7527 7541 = 11.4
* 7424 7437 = 11.4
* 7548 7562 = 10.5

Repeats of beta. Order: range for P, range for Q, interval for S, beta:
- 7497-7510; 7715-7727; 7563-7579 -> 2.12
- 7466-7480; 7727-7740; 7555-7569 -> 2.01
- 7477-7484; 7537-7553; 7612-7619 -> 2.29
